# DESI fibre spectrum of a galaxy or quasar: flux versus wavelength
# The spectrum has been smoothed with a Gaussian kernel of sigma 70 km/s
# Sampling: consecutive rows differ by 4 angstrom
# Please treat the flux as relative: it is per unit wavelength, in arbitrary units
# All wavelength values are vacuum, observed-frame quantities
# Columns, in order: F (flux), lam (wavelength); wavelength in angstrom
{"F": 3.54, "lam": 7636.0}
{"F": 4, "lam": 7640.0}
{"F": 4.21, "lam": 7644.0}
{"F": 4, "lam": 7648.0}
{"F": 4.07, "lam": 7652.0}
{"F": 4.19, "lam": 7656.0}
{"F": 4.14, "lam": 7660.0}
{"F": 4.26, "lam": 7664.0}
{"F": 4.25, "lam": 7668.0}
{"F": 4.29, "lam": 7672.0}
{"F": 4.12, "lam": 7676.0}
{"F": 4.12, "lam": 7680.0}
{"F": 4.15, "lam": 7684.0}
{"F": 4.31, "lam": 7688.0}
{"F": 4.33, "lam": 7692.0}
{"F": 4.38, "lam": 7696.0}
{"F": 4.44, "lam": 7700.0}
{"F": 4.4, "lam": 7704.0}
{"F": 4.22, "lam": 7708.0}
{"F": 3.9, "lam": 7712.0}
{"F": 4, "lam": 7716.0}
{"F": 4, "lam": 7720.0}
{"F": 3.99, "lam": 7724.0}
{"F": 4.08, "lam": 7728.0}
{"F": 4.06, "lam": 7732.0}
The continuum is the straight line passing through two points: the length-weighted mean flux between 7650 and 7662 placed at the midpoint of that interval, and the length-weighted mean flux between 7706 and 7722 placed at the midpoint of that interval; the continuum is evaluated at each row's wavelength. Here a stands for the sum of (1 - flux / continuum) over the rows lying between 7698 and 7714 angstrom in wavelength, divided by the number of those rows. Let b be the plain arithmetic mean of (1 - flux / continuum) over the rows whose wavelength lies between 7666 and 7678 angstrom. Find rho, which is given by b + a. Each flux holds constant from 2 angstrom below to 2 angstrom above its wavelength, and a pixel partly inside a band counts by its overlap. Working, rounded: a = -0.048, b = -0.028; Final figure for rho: -0.076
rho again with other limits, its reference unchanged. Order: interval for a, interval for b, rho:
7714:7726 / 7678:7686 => -0.006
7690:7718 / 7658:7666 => -0.066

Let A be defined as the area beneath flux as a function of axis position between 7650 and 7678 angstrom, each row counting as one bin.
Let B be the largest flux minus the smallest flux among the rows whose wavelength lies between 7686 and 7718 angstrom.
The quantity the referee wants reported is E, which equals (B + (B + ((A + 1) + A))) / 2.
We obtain 118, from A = 117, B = 0.54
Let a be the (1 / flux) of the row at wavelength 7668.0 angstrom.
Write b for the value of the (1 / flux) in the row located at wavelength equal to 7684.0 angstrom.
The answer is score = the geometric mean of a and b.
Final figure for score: 0.238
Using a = 0.235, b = 0.241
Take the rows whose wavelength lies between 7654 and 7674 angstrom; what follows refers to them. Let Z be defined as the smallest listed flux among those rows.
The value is 4.14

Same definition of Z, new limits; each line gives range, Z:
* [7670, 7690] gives 4.12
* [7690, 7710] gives 4.22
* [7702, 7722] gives 3.9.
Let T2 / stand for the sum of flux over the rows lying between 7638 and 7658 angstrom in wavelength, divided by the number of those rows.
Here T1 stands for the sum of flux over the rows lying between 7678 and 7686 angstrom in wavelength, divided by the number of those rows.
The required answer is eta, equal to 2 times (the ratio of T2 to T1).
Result 1.98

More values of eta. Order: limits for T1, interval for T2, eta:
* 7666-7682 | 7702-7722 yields 1.96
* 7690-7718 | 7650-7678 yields 1.98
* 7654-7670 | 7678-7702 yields 2.04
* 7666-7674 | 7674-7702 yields 2.00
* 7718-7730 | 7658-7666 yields 2.09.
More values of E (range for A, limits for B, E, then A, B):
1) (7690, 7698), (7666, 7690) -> 36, 35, 0.19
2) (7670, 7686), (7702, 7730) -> 68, 67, 0.50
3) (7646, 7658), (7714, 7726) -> 50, 49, 0.01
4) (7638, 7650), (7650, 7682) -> 50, 49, 0.22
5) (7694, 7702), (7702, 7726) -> 36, 35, 0.50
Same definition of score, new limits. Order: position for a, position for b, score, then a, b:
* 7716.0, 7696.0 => 0.239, 0.250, 0.228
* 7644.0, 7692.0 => 0.234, 0.238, 0.231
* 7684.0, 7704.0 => 0.234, 0.241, 0.227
